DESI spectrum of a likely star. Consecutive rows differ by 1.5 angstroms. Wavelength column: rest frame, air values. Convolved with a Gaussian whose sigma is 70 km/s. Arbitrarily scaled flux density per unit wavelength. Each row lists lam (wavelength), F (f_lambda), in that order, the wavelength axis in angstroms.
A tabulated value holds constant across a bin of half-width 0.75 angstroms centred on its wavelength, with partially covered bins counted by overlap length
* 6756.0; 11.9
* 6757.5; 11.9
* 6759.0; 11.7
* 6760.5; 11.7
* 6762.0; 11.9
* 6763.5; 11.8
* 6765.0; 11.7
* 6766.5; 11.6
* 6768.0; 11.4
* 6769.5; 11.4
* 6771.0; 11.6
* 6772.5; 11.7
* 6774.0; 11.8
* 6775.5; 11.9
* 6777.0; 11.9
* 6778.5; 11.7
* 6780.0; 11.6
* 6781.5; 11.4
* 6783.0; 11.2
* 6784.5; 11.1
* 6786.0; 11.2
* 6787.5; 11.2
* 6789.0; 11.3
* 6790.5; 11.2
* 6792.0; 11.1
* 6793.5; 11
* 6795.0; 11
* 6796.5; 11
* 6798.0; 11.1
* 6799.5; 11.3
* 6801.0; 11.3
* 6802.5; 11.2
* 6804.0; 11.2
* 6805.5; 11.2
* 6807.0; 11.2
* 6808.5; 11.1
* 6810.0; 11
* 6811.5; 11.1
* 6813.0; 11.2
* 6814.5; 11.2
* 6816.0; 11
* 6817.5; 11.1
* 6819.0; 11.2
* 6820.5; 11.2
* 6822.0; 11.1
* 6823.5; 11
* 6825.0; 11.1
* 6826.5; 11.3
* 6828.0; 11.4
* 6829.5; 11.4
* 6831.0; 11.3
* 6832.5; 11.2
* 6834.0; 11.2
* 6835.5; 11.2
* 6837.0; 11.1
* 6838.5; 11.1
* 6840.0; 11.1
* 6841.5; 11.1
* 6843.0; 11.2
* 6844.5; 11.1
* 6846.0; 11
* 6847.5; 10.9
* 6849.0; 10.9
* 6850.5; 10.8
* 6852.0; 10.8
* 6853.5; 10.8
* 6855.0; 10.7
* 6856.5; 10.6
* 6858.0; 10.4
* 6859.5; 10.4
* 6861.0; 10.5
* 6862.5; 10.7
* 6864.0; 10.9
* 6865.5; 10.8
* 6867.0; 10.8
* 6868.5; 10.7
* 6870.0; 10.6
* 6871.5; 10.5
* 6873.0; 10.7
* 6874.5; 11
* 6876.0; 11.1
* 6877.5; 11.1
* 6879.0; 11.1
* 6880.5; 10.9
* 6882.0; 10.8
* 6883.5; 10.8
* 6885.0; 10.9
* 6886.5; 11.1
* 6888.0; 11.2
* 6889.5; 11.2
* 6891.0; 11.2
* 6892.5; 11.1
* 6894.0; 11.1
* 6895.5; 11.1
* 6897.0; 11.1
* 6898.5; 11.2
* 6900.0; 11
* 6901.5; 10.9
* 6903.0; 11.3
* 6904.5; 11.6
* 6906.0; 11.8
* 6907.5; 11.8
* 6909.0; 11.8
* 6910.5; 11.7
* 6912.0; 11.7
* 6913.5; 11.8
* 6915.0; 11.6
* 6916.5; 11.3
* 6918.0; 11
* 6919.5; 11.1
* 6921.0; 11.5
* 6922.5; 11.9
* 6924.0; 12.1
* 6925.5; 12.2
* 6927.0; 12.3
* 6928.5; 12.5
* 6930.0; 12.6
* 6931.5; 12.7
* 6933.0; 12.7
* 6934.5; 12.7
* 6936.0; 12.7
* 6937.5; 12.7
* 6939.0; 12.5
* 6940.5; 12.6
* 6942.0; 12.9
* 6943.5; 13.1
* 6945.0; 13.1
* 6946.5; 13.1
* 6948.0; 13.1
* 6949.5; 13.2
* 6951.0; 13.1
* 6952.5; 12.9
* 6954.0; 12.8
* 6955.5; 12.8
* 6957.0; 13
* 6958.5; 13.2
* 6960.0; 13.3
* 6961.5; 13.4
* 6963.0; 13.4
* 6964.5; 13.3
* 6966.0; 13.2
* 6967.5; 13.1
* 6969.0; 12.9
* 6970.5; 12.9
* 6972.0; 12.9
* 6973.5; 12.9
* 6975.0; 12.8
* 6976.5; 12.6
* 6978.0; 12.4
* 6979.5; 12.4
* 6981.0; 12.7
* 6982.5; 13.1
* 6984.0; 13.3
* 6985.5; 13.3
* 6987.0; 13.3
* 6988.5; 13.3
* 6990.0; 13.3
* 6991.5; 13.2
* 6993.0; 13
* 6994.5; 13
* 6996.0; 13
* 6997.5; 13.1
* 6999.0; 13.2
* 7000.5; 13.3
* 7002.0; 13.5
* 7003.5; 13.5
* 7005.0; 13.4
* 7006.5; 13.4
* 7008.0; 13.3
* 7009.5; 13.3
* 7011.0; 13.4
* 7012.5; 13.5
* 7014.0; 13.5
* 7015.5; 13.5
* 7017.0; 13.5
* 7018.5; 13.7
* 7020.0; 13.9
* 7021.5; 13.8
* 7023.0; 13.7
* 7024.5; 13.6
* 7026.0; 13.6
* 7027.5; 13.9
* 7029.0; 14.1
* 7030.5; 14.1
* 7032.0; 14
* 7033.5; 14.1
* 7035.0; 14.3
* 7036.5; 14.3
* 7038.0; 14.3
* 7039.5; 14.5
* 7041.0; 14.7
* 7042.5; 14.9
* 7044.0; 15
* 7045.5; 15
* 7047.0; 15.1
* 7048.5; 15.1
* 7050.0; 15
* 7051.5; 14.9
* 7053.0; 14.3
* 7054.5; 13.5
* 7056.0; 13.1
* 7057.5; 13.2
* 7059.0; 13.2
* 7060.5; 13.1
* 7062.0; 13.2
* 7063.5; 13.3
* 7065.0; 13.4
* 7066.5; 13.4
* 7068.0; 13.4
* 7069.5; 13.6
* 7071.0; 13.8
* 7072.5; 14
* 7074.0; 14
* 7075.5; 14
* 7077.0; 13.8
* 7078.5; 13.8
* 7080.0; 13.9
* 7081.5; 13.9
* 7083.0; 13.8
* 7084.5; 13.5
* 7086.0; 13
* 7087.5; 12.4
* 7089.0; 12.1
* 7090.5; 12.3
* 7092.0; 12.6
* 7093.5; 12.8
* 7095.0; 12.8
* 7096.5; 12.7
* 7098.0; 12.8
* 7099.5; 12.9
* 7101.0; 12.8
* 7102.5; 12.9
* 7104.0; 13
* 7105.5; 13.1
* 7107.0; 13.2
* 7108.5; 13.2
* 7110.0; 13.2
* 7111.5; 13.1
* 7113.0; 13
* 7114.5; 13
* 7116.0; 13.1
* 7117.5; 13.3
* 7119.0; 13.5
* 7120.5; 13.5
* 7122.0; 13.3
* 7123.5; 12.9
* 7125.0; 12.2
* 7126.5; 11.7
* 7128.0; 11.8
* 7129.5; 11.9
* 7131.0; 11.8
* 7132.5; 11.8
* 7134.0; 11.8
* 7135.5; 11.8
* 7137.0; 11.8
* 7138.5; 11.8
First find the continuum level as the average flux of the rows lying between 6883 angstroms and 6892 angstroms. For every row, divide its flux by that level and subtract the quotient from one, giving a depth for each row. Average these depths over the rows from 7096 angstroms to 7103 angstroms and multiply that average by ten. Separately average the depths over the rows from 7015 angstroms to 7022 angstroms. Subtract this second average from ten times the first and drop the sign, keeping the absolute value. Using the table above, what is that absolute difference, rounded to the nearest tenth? 1.3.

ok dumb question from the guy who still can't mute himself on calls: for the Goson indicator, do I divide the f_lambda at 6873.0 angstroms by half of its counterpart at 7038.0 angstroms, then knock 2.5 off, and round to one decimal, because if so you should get -1.0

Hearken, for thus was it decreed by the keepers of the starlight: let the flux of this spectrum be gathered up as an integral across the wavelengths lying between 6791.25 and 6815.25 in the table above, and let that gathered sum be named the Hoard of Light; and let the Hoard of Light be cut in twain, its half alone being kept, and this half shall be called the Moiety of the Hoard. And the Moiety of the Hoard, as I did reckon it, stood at 134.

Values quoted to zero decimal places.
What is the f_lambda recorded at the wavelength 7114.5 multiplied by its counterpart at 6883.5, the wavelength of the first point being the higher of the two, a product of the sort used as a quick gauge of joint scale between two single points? 140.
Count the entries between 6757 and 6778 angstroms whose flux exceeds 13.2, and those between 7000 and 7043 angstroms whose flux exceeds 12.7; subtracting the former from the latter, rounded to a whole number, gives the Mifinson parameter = 29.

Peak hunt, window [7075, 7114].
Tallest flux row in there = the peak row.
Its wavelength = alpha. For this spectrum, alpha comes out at 7075.5 angstroms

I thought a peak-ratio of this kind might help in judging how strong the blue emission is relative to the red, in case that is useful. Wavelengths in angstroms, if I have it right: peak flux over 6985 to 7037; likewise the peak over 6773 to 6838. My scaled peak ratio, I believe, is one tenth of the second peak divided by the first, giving 0.083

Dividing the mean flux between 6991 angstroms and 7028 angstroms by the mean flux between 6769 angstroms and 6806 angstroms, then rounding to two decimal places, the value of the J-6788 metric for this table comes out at 1.18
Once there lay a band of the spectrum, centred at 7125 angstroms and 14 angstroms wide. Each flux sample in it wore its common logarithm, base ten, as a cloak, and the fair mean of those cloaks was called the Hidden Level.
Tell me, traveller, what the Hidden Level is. 1.10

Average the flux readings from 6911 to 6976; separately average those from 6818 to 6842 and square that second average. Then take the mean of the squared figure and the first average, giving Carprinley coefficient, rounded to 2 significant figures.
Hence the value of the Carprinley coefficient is 69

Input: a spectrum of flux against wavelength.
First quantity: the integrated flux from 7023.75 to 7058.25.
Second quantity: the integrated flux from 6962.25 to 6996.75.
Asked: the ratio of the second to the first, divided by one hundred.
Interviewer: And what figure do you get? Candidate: 0.0091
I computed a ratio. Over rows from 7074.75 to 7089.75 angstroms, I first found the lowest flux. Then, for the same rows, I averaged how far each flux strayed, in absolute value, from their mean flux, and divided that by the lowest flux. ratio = 0.046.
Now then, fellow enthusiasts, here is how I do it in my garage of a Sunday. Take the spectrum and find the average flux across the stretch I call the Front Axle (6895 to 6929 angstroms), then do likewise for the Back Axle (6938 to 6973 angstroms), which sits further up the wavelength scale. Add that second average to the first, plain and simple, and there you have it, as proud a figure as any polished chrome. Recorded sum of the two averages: 24.6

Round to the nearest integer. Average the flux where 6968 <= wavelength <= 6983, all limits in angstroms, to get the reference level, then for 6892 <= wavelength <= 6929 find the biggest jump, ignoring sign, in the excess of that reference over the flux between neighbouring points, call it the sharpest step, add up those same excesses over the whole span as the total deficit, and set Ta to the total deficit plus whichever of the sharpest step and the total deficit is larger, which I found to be 61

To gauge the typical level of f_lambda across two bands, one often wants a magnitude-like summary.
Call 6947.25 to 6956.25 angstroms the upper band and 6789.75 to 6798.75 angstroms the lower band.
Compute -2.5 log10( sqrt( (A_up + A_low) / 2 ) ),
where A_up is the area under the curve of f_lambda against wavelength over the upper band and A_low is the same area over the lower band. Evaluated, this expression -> -2.54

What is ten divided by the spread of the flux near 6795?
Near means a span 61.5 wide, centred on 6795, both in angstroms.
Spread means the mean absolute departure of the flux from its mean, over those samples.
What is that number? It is 48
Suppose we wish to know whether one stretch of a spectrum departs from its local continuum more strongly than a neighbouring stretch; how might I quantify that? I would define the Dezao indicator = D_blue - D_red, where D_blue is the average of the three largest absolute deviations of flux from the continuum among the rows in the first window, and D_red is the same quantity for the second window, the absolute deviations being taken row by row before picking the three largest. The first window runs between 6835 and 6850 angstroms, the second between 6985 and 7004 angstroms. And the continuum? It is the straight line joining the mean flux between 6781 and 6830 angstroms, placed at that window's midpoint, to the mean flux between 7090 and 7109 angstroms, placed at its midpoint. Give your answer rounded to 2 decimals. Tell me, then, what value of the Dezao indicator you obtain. -0.69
